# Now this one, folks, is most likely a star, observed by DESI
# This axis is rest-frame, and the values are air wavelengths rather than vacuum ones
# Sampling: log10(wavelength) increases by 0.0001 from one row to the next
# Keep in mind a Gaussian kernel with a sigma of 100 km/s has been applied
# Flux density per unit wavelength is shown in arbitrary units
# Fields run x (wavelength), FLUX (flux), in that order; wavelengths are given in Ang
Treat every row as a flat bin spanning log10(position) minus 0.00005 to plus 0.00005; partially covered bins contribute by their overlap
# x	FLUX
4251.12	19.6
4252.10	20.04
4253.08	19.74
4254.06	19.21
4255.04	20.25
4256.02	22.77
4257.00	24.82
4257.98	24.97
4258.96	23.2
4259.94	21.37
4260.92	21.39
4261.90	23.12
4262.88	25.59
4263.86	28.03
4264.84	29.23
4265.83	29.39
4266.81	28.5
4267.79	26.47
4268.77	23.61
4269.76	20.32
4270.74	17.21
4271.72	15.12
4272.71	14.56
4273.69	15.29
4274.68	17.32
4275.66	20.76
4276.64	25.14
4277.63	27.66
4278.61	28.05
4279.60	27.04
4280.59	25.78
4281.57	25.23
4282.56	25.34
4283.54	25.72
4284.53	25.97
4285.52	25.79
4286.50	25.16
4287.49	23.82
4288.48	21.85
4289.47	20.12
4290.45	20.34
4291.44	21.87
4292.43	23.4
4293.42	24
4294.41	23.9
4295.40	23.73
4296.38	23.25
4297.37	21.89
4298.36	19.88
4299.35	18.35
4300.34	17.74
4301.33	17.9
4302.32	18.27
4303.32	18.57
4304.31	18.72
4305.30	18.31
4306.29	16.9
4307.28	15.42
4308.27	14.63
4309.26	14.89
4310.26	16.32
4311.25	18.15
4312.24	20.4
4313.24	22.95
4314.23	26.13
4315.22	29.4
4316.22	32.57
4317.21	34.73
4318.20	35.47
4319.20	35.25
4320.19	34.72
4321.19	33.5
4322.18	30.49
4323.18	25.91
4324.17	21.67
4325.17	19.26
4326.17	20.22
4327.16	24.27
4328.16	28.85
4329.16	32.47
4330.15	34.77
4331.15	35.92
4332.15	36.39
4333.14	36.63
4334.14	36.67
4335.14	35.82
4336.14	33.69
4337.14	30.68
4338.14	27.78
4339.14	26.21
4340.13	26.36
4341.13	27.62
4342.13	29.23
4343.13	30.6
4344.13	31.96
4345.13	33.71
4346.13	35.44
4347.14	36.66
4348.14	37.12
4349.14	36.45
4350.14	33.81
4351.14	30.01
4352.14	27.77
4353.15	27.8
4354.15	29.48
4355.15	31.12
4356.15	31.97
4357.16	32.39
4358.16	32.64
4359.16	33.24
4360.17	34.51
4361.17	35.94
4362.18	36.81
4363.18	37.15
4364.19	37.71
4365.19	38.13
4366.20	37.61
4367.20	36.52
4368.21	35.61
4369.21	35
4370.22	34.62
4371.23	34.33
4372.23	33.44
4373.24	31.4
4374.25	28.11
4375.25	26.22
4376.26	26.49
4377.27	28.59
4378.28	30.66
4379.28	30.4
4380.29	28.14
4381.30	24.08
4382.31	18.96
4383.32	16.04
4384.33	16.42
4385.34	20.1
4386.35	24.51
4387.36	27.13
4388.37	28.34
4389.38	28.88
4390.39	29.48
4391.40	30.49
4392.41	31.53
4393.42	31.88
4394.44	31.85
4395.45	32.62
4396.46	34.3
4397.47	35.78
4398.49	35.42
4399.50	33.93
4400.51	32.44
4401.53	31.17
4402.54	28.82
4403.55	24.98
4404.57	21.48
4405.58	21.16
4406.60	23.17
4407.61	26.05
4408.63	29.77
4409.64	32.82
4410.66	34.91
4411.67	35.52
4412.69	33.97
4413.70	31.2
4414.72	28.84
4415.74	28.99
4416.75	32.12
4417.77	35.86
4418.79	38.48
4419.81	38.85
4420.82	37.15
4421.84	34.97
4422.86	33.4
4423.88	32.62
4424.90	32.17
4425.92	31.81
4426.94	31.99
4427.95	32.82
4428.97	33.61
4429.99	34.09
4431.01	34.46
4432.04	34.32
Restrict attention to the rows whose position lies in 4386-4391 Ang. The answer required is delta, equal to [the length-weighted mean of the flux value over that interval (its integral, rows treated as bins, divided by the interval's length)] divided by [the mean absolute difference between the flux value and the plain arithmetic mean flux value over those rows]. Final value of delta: 19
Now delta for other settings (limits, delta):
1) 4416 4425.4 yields 16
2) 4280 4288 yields 55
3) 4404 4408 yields 14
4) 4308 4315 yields 6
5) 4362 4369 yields 57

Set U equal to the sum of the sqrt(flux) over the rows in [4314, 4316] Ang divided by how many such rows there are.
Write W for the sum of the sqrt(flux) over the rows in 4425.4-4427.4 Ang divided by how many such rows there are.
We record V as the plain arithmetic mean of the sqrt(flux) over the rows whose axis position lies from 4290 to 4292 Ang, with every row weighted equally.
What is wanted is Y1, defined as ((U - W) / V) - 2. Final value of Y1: -2.08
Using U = 5.3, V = 4.6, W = 5.6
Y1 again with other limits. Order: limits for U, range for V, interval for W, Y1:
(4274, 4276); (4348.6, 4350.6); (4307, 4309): -1.92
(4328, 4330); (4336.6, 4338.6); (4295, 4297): -1.87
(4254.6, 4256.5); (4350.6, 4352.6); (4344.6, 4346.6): -2.23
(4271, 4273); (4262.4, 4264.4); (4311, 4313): -2.10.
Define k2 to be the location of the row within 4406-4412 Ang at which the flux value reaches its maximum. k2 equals 4411.67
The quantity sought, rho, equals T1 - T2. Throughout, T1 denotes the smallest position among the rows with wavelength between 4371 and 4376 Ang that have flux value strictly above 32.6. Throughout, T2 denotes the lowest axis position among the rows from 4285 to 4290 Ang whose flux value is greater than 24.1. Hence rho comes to 85.7 Ang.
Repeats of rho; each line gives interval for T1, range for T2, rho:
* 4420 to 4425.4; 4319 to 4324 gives 101.6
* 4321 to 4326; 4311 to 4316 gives 7.0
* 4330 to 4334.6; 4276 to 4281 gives 53.5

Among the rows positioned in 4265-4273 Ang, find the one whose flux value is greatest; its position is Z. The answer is 4265.83 Ang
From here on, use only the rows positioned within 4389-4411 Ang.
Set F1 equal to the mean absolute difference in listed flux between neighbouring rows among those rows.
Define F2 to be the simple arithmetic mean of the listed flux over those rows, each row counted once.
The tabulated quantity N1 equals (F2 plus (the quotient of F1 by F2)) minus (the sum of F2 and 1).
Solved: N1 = -0.944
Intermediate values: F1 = 1.68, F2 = 30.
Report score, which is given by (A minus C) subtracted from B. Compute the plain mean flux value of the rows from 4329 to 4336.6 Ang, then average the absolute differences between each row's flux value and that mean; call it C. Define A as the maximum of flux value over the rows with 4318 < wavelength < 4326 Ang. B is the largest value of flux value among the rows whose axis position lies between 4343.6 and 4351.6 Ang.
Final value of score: 3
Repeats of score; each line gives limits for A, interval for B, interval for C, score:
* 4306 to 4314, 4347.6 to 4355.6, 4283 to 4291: 16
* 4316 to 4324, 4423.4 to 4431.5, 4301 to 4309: 0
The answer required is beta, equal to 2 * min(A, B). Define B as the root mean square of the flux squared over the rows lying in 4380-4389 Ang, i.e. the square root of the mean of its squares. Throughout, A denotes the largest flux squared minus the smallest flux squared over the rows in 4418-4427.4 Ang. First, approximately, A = 497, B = 572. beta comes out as 995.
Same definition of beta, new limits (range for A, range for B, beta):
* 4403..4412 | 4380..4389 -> 1144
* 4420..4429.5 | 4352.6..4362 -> 736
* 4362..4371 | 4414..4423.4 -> 511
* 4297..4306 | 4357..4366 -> 329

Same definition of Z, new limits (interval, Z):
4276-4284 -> 4278.61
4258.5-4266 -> 4265.83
